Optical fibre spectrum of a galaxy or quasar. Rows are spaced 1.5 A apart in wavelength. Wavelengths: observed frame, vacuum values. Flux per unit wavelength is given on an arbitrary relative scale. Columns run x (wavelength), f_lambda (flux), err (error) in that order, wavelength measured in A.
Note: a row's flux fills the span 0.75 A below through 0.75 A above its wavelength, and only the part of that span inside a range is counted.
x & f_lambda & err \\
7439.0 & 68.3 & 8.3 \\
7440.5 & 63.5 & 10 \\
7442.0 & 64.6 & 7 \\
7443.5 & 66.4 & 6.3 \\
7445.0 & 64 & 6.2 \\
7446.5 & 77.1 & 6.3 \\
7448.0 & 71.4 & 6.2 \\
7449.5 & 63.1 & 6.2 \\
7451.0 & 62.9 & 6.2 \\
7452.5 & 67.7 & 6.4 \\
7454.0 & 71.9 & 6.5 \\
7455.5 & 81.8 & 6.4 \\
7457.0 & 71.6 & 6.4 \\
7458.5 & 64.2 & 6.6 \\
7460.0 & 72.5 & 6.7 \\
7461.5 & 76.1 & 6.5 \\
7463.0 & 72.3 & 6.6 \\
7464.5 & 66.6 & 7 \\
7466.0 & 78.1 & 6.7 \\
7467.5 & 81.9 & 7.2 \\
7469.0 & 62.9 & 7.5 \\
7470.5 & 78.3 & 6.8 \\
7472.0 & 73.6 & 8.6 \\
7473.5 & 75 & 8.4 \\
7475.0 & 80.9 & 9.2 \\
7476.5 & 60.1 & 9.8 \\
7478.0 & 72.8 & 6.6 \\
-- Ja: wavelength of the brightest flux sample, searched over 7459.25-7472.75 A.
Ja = 7467.5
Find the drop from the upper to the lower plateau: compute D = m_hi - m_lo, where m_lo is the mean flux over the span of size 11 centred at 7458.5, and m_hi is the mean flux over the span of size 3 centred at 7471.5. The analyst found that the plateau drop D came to 3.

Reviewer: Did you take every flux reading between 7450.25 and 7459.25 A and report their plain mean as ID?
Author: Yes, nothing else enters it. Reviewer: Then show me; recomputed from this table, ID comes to 70.0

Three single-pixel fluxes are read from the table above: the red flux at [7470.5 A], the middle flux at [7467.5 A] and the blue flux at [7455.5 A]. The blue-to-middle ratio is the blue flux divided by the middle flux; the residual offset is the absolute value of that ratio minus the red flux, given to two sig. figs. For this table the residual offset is 77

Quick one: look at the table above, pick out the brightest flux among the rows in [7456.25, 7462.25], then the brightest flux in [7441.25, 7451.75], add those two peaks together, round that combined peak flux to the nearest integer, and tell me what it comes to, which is 153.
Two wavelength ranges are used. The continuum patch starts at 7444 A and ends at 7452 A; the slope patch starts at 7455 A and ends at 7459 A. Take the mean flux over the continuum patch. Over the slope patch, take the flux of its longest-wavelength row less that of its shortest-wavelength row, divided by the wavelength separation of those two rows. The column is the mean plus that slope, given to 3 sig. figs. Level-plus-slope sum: 61.8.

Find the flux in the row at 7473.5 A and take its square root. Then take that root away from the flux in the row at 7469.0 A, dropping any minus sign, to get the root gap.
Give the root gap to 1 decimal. 54.2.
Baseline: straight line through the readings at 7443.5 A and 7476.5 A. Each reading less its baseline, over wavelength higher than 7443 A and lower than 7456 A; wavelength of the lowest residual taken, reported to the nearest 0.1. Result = 7449.5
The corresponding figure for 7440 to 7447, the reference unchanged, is 7440.5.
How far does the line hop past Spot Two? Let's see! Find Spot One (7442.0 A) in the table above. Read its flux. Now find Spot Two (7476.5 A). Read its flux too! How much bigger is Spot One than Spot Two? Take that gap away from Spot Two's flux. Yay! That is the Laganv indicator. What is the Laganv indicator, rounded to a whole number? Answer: 56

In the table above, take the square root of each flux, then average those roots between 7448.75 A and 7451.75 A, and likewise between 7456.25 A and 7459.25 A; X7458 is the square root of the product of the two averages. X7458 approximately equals 8.086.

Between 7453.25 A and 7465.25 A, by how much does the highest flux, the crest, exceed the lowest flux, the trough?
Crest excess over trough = 18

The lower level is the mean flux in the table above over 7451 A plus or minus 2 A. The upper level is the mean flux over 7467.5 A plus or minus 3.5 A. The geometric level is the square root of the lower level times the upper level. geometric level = 68.9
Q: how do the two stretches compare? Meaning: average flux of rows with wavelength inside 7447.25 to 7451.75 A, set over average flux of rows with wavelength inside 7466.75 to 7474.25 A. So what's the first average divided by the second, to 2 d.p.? 0.89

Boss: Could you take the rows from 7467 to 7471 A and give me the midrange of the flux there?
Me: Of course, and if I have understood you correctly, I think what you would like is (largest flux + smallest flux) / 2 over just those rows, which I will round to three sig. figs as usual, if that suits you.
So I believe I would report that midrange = 72.4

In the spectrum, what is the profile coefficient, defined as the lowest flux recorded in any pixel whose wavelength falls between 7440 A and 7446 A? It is 63.5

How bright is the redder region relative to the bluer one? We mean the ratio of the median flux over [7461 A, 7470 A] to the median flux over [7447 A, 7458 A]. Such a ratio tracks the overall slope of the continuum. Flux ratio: 1.04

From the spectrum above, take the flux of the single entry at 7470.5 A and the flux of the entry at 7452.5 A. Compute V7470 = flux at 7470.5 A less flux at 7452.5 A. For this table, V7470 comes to 11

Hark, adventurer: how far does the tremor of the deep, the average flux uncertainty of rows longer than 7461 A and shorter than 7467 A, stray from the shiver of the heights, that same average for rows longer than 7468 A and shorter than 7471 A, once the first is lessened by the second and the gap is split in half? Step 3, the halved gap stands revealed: -0.23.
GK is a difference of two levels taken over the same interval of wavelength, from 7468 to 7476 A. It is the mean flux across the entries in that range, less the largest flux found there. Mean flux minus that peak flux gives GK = -7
